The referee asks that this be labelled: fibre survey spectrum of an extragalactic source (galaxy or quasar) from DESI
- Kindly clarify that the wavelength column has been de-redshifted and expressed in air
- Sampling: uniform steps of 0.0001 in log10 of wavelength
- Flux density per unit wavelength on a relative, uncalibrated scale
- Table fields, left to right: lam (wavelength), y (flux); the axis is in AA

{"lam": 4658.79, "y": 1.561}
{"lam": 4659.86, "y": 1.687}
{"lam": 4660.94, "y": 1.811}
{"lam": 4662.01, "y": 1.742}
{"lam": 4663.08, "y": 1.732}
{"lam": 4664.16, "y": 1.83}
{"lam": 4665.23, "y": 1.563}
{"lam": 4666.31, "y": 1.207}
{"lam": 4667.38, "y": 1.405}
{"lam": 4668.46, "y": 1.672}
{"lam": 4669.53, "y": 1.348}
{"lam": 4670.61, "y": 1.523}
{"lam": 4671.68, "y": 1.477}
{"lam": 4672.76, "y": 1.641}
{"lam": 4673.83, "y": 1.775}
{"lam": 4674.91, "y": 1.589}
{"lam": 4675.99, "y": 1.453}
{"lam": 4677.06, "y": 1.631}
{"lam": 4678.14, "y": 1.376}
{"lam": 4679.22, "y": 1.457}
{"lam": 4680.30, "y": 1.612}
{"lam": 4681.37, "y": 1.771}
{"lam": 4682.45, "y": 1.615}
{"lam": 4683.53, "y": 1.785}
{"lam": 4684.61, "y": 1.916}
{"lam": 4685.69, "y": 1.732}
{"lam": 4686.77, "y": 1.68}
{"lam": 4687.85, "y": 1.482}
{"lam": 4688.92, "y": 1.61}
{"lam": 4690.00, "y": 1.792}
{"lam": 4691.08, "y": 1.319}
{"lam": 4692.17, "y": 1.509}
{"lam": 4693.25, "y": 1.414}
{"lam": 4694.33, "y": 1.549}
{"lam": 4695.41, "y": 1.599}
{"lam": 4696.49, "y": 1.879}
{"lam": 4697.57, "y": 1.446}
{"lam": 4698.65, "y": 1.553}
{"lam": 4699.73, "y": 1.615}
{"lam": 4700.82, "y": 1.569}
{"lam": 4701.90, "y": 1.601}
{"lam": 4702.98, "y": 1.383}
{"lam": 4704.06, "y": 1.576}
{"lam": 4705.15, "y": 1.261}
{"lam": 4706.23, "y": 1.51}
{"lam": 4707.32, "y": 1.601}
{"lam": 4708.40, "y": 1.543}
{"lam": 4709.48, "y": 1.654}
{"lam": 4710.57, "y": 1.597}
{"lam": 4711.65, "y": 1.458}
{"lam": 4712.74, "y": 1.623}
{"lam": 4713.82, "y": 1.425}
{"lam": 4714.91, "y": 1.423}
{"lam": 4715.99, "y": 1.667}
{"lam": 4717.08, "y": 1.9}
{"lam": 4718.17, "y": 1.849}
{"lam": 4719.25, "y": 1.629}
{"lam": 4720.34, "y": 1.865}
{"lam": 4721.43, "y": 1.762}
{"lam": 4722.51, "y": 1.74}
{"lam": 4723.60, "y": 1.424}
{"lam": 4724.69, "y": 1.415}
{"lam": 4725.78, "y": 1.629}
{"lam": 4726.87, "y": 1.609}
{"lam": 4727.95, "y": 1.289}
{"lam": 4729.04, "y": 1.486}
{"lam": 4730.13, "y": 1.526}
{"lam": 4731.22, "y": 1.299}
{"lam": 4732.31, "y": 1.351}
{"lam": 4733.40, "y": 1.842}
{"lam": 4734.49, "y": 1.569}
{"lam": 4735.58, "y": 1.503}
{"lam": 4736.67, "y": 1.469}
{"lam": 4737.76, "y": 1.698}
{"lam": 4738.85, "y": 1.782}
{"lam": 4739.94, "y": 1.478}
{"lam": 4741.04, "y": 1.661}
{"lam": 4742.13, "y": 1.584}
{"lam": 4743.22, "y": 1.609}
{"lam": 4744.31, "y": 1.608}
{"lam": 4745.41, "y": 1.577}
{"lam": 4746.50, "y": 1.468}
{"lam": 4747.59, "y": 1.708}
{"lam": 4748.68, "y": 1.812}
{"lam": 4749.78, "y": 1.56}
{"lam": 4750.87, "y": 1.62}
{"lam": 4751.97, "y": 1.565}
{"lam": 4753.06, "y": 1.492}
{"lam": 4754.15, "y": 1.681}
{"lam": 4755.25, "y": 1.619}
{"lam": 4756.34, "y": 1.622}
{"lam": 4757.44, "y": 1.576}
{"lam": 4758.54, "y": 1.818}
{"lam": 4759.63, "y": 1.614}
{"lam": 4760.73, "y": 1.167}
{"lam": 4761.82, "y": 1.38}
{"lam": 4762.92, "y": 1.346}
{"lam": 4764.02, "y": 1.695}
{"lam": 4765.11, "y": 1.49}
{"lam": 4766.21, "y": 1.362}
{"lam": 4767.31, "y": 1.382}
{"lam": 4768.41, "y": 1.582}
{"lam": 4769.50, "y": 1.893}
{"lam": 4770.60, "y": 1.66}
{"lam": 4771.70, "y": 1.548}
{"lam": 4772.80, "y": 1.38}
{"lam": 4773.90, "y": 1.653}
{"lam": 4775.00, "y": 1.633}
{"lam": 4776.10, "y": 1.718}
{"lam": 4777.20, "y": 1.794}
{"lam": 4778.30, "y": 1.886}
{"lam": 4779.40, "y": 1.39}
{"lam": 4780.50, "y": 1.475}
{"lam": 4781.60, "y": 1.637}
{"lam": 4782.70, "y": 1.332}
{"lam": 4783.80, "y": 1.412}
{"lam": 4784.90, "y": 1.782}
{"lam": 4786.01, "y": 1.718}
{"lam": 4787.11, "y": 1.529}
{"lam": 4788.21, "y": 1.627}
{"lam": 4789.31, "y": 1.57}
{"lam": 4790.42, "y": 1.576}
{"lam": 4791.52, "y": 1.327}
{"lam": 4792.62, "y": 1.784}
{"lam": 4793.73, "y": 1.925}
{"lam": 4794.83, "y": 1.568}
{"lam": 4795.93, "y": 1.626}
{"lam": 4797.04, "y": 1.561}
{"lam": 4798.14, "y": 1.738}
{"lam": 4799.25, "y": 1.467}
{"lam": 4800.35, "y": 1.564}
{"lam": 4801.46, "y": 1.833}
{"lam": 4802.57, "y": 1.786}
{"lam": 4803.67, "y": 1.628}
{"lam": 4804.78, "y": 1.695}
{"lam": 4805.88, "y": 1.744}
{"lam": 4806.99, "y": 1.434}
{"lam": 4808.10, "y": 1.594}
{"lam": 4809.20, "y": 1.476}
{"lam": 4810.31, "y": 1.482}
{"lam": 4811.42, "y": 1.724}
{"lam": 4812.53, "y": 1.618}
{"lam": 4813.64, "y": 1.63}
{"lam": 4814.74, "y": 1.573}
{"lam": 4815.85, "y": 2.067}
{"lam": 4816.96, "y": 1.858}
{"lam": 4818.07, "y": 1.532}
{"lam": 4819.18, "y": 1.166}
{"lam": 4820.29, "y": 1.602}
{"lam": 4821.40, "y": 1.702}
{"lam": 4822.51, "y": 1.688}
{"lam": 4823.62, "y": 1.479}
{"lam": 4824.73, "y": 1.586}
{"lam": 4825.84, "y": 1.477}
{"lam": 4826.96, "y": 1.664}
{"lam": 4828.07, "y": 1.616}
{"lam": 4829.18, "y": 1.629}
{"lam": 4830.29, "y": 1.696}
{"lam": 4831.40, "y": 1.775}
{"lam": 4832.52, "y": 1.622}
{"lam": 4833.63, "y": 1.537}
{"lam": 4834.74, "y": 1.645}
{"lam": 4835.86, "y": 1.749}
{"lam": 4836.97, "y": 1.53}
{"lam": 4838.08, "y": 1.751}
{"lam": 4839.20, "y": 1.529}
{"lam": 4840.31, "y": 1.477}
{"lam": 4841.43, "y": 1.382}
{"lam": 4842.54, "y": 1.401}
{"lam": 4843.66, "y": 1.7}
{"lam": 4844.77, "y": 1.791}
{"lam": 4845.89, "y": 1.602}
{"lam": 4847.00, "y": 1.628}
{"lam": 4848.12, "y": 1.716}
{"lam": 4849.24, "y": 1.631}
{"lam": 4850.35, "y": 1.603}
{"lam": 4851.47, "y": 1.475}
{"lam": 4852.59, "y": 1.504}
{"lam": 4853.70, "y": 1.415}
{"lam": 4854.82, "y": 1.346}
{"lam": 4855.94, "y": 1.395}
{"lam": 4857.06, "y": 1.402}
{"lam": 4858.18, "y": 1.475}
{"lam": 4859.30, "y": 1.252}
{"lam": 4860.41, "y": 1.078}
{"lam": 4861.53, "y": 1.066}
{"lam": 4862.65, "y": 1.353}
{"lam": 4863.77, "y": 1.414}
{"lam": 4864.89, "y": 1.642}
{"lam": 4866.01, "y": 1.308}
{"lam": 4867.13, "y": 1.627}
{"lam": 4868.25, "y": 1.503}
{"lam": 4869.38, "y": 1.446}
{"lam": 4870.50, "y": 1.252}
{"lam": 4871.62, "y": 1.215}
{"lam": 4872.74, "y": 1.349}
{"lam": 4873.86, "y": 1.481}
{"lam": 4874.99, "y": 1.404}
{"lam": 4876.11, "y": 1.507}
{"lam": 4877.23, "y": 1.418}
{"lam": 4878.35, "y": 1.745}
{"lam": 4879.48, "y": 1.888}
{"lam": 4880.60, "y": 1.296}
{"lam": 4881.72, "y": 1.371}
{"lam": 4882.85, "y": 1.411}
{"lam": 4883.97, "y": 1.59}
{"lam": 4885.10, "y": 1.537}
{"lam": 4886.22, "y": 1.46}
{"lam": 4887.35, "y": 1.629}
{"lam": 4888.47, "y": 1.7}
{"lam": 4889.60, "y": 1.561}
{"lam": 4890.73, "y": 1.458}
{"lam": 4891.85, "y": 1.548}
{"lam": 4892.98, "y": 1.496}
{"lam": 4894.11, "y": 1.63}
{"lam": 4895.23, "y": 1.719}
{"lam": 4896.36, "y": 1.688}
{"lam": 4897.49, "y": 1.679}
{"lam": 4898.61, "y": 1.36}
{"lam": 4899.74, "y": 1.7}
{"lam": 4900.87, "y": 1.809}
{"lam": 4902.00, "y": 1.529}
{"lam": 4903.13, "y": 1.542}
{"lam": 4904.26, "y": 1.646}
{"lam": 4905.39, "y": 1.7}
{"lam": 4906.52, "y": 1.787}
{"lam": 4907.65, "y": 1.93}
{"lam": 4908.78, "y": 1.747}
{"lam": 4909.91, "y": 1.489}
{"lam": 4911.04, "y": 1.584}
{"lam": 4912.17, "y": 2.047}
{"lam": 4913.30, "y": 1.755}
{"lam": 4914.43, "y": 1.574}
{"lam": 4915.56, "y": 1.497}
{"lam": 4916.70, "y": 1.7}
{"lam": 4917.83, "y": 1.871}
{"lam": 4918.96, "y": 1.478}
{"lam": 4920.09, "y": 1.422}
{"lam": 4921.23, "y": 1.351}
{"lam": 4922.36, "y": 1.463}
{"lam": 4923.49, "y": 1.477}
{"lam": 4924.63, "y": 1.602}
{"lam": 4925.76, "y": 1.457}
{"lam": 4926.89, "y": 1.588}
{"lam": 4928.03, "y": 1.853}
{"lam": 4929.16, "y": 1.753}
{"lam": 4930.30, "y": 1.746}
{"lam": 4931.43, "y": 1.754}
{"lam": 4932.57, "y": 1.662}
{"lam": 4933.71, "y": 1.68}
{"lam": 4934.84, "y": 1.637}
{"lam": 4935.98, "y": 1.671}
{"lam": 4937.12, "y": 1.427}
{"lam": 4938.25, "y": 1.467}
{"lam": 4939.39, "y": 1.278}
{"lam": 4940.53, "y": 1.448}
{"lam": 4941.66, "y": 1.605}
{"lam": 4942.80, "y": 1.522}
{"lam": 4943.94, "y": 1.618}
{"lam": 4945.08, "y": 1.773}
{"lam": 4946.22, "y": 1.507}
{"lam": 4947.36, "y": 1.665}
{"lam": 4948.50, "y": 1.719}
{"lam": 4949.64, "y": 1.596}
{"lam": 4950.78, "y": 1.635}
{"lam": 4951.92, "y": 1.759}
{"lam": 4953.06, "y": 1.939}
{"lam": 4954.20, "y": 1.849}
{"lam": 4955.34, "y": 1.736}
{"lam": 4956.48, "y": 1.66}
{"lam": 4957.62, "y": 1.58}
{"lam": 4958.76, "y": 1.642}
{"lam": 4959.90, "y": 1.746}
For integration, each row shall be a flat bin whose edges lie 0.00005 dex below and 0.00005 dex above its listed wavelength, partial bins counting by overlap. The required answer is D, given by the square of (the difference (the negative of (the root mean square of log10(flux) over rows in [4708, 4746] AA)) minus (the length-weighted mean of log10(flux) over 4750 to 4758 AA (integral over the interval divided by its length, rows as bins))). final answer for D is 0.164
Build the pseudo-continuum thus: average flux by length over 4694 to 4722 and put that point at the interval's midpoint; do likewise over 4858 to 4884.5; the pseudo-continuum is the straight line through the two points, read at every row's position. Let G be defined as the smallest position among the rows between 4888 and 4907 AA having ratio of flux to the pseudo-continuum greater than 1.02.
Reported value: 4888.47 AA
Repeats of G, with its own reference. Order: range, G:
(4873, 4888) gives 4873.86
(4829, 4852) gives 4829.18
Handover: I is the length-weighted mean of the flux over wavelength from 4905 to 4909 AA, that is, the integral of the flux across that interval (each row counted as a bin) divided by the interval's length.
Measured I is 1.80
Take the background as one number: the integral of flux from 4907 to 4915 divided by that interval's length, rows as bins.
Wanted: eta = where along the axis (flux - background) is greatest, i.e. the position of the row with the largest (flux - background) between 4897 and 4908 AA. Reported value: 4907.65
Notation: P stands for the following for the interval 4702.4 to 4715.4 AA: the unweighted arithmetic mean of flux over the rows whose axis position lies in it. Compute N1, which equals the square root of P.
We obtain 1.23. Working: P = 1.50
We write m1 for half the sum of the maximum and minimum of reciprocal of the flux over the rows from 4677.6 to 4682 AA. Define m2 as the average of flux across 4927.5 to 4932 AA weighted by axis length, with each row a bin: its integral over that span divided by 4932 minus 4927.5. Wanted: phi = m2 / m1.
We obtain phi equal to 2.75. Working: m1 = 0.646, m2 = 1.78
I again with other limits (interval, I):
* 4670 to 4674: 1.59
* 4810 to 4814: 1.62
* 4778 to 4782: 1.58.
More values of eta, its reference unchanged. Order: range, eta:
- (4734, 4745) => 4738.85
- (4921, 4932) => 4928.03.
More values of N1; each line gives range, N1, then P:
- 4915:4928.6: 1.25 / 1.56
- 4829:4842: 1.27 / 1.61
